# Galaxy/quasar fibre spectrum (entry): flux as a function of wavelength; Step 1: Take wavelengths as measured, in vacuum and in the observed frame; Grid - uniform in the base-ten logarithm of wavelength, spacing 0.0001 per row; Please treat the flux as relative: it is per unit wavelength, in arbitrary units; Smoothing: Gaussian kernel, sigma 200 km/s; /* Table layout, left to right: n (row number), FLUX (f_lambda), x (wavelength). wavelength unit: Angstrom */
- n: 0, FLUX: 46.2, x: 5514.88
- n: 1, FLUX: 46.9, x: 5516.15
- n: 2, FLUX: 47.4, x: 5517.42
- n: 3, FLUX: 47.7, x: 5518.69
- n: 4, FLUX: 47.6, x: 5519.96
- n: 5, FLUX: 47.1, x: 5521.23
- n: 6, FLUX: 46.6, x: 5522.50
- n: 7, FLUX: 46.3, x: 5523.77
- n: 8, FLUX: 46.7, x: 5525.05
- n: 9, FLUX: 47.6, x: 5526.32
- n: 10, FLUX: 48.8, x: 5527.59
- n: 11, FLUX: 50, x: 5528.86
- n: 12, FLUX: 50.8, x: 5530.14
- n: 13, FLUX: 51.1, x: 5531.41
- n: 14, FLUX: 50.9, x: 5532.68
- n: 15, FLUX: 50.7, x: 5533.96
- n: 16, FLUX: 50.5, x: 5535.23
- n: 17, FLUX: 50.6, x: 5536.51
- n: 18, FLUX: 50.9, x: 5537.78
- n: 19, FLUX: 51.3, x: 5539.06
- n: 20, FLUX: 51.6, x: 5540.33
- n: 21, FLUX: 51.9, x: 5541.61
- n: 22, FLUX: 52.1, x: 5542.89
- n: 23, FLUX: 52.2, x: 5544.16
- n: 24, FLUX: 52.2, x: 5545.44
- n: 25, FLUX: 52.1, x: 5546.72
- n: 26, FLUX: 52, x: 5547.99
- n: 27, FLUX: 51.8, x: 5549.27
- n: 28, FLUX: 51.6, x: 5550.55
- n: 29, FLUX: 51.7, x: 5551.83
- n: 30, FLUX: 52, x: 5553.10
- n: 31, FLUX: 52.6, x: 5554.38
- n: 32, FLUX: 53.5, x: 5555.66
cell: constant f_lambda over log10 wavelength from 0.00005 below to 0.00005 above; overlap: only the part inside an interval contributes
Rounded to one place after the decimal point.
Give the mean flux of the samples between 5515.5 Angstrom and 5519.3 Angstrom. 47.3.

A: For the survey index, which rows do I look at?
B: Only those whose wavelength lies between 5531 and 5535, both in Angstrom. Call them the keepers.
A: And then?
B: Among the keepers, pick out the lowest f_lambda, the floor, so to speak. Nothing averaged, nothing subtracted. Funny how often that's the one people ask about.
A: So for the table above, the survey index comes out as 50.7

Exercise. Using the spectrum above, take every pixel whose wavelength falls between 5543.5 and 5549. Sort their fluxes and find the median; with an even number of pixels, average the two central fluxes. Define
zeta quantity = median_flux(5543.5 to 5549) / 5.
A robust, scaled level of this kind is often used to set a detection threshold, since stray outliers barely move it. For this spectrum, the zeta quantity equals 10.4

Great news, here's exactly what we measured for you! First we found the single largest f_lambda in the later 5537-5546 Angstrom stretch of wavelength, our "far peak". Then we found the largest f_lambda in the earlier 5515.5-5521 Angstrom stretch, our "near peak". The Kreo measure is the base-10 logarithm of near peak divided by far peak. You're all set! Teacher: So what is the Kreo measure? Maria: -0.039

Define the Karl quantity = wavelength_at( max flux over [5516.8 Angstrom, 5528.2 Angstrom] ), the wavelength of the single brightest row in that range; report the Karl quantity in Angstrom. 5527.59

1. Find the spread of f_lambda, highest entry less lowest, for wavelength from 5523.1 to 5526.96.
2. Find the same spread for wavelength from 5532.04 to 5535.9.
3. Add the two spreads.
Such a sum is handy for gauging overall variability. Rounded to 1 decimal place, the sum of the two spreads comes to 1.7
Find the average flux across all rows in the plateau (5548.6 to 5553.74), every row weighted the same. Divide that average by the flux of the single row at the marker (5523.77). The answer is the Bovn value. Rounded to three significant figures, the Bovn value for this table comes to 1.12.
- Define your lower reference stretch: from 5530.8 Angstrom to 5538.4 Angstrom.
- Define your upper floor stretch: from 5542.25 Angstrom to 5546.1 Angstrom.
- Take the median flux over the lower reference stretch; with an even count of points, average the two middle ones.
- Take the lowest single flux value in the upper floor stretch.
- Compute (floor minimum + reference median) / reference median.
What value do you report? 2.03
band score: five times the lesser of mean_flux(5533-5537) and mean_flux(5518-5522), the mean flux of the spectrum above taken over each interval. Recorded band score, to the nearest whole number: 237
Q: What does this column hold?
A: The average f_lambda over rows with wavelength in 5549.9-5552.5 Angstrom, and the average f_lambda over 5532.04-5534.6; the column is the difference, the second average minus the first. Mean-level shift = -0.9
